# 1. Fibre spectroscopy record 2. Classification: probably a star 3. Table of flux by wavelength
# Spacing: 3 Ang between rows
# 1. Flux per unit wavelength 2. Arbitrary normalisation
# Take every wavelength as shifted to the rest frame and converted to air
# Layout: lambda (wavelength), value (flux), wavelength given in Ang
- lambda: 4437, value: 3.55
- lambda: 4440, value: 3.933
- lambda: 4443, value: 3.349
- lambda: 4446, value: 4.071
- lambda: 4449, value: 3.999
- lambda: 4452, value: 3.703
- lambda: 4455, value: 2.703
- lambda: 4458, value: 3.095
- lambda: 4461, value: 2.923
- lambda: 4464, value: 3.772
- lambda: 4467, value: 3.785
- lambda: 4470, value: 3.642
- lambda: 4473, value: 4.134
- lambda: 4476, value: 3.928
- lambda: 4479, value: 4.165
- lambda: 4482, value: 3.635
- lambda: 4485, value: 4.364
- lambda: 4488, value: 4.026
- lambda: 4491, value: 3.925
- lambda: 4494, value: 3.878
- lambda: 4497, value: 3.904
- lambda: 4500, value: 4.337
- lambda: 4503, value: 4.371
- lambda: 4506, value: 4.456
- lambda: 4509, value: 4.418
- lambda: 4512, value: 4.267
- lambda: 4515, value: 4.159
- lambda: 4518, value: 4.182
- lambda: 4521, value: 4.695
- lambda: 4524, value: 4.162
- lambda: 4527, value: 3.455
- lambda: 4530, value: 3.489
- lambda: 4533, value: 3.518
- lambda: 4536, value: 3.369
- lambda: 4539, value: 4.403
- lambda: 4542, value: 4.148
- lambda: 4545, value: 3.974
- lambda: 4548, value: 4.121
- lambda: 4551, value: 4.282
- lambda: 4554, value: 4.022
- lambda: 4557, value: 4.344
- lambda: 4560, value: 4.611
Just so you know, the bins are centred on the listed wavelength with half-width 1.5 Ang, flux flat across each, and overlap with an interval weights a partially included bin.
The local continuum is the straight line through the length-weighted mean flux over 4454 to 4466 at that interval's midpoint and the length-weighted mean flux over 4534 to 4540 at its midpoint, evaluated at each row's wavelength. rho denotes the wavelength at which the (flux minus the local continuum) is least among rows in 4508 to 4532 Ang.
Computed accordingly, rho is 4527 Ang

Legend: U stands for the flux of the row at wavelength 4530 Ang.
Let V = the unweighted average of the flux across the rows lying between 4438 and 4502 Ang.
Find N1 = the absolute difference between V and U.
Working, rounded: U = 3.489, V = 3.77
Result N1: 0.3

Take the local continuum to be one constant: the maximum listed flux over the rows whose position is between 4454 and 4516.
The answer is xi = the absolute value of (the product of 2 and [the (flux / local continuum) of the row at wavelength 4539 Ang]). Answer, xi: 1.98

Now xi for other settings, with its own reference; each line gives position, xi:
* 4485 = 1.96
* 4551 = 1.92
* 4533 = 1.58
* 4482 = 1.63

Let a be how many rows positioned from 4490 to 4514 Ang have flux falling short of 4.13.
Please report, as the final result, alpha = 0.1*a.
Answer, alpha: 0.3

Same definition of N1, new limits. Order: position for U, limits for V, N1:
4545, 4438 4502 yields 0.2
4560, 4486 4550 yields 0.6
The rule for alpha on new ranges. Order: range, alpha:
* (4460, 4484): 0.6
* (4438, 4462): 0.8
